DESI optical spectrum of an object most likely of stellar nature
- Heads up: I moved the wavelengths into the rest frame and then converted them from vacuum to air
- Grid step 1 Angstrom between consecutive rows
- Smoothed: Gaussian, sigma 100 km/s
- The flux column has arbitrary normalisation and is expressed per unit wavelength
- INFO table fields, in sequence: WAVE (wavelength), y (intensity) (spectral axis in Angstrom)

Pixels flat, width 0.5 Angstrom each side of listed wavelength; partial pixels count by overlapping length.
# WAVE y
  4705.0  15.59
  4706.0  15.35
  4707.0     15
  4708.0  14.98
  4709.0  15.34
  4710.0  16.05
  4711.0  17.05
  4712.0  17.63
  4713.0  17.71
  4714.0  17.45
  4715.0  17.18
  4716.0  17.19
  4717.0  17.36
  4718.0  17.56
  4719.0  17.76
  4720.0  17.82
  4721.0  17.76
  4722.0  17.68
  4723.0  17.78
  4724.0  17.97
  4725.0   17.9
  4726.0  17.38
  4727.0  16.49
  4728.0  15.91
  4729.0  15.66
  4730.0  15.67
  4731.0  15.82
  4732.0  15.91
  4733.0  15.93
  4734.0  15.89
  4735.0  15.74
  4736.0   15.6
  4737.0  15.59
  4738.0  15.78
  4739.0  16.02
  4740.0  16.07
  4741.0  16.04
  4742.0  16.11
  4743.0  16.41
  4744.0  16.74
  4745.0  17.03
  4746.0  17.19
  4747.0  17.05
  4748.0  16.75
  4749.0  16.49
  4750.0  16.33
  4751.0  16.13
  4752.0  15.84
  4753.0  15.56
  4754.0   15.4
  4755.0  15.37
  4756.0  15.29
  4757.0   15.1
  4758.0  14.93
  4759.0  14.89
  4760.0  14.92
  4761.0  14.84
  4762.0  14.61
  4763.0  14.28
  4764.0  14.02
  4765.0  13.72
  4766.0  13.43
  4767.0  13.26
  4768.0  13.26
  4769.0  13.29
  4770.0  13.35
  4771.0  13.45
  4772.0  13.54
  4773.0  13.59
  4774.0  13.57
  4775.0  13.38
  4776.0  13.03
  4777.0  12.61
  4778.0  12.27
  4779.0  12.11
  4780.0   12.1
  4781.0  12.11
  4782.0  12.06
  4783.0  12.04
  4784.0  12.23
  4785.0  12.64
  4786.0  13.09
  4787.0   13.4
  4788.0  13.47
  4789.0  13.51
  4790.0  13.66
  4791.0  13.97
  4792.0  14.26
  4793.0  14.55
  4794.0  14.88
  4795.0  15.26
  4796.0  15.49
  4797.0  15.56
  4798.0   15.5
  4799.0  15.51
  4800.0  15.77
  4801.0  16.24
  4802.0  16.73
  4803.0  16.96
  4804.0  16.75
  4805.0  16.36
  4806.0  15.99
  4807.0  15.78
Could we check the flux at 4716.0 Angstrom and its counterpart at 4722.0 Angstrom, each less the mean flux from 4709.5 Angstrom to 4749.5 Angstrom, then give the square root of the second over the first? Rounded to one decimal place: 1.4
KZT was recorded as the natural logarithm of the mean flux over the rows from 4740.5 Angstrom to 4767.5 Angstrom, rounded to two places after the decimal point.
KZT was 2.74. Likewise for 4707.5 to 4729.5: 2.84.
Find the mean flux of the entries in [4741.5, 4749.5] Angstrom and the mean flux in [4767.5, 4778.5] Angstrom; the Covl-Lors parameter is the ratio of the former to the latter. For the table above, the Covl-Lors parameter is 1.27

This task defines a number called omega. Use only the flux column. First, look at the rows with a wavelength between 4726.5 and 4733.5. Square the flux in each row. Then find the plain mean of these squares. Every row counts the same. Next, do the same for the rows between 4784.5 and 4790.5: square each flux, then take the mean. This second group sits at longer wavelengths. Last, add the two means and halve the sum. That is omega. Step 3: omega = 215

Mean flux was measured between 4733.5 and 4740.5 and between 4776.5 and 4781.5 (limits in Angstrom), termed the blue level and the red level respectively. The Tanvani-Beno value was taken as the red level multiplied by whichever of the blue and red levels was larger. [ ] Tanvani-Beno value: 194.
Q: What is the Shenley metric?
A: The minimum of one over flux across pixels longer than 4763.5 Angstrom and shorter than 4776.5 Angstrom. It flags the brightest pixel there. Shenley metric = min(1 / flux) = 0.071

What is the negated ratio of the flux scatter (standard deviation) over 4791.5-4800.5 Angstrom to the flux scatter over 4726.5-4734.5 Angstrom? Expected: -2.0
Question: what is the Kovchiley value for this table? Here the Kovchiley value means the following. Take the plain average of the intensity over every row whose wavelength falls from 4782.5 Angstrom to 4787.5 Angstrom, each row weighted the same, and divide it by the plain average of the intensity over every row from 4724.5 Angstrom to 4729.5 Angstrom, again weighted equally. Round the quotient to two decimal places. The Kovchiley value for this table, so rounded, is 0.76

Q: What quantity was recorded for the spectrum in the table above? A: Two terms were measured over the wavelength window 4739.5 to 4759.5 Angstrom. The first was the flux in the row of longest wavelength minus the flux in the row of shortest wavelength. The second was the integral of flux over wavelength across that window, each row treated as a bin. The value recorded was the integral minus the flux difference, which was 322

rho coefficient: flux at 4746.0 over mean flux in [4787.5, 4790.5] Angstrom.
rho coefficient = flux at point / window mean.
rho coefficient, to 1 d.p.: 1.3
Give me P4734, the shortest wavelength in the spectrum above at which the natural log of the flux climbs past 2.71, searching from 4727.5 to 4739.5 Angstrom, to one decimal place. 4728.0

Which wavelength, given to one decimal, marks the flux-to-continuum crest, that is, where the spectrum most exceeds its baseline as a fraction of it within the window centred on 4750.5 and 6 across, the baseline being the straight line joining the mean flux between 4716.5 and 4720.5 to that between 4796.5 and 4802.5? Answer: 4748.0 Angstrom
